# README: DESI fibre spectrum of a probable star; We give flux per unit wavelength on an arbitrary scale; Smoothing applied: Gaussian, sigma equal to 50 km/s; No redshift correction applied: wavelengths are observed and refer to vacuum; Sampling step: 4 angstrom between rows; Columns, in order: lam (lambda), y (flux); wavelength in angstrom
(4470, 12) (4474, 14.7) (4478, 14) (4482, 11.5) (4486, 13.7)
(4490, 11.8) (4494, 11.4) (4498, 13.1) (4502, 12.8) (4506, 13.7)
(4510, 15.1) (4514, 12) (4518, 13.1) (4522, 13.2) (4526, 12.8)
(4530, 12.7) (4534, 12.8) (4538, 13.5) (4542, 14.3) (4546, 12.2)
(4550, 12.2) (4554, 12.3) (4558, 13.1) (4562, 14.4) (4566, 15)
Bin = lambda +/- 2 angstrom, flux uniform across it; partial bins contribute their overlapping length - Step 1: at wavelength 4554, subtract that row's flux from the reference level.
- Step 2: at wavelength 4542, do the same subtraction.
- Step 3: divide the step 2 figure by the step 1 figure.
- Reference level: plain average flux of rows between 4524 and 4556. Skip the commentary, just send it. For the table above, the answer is -3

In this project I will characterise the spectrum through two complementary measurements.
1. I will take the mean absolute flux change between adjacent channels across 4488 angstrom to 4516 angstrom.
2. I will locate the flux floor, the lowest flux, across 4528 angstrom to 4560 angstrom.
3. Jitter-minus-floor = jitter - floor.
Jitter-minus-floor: -10.9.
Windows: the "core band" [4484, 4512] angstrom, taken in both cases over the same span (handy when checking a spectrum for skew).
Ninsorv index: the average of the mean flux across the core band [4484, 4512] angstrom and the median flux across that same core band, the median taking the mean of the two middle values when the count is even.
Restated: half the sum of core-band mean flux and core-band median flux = 13.1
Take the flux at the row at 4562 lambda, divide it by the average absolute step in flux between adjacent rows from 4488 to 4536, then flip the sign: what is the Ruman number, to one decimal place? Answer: -16.5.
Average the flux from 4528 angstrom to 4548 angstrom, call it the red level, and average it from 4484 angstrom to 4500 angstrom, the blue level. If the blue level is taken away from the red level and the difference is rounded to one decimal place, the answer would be 0.6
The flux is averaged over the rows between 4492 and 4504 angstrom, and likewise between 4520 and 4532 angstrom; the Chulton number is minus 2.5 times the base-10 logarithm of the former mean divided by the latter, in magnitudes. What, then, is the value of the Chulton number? 0.040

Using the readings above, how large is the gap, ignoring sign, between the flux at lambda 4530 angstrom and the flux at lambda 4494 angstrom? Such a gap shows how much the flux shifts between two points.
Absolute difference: 1.3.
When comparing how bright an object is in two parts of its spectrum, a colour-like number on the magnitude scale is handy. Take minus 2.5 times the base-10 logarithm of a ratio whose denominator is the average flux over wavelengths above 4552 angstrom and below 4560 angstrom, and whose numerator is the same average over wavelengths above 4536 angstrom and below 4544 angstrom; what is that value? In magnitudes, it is -0.10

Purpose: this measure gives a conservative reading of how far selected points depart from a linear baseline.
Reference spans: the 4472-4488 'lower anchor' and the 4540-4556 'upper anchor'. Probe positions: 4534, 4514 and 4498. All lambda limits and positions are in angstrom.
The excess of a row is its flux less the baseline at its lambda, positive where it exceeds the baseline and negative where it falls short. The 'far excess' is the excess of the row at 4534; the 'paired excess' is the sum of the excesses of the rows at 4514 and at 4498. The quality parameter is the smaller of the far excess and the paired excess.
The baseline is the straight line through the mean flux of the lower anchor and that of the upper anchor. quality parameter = -1.3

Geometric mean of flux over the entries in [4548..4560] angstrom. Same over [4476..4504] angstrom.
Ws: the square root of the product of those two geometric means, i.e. 12.6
